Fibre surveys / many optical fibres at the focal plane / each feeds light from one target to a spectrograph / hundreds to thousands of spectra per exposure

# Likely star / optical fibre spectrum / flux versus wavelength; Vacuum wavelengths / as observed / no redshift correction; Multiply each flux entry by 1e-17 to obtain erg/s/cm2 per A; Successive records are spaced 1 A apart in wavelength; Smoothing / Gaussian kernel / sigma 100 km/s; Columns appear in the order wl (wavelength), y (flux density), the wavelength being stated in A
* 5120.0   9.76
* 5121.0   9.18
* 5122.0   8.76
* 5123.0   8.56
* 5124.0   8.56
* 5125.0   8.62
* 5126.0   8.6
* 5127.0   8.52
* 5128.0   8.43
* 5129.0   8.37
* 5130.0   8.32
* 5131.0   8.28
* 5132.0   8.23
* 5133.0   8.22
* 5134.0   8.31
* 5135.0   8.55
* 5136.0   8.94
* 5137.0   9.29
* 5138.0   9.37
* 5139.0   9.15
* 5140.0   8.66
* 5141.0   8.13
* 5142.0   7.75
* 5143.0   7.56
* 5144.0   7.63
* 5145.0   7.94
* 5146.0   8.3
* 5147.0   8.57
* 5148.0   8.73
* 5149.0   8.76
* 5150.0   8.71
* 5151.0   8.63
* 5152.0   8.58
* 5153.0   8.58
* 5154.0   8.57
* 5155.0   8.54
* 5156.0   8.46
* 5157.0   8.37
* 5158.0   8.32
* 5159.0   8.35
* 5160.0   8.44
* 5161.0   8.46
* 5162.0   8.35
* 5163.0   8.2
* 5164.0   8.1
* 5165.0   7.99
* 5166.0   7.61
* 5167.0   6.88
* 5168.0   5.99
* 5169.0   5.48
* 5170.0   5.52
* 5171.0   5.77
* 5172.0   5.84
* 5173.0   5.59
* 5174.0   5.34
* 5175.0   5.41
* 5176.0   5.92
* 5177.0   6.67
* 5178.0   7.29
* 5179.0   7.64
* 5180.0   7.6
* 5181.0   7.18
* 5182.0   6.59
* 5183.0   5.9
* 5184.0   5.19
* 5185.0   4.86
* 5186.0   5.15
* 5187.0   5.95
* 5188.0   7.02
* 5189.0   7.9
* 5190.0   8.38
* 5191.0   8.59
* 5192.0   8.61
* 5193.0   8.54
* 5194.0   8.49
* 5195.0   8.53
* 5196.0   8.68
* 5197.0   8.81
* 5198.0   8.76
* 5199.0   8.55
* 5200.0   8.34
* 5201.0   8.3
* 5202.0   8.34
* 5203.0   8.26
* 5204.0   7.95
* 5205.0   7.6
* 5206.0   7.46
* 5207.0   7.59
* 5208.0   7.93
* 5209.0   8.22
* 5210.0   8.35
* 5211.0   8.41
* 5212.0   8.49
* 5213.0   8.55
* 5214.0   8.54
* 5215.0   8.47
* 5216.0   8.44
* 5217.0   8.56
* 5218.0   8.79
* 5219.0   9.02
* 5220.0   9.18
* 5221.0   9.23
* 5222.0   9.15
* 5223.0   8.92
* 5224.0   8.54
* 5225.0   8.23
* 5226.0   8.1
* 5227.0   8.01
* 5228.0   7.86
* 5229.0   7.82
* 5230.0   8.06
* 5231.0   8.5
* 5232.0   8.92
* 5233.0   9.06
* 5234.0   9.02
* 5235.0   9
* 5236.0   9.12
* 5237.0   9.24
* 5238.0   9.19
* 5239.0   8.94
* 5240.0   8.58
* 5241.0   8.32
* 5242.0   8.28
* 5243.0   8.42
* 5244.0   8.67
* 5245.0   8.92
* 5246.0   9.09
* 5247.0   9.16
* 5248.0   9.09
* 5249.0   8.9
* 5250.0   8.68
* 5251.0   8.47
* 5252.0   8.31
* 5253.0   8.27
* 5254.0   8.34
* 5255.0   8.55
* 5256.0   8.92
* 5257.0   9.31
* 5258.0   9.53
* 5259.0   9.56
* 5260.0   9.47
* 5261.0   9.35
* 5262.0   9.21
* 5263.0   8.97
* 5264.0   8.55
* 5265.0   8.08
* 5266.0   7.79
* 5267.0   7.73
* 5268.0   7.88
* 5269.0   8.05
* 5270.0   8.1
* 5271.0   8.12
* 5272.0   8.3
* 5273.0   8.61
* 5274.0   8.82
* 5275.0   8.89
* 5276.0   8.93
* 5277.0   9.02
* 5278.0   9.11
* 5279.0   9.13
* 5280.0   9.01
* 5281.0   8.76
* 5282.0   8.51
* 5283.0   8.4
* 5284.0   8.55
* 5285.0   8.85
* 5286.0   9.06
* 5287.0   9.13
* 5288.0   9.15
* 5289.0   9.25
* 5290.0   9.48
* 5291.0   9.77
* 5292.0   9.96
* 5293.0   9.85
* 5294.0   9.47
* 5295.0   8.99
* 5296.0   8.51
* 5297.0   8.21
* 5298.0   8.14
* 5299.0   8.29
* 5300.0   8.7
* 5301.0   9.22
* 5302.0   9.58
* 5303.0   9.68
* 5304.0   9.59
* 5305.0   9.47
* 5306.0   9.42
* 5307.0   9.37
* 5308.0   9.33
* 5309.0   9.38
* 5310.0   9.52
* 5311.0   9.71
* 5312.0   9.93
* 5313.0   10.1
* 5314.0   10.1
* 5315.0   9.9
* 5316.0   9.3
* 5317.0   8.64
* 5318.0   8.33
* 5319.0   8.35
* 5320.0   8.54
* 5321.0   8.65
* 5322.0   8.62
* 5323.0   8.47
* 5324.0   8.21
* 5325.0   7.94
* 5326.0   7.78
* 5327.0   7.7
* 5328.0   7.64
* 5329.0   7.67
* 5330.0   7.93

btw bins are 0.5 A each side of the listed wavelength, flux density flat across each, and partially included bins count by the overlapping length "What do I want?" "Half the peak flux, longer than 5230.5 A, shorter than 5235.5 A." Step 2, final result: 4.53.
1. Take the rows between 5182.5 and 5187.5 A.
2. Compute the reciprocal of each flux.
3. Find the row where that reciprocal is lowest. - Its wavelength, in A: 5187.0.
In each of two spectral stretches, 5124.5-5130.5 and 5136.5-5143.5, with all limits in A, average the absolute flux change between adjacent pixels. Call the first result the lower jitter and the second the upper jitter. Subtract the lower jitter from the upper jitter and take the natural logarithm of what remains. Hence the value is -1.4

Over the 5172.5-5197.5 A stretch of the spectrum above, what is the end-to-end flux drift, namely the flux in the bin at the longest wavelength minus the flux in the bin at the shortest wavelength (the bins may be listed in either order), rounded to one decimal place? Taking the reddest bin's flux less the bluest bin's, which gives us 3.2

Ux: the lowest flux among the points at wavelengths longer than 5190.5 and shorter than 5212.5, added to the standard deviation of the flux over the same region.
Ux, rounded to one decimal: 7.8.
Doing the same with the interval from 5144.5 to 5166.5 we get 7.9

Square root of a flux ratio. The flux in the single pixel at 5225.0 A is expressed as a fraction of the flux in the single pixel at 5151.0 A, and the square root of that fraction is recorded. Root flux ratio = 0.98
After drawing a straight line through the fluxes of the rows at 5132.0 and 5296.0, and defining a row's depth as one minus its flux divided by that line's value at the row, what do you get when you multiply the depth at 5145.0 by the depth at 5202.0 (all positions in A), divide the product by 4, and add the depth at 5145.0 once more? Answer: 0.04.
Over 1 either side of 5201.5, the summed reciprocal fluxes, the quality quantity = 0.240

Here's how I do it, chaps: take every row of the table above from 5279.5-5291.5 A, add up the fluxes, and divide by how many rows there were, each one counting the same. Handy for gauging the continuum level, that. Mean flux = 9.0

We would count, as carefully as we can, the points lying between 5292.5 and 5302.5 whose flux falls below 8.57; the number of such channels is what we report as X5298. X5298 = 4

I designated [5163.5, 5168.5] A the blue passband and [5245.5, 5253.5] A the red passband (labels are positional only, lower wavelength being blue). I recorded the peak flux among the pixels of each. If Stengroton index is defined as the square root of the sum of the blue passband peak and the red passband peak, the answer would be 4.15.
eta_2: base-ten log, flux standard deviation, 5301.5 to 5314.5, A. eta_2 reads -0.6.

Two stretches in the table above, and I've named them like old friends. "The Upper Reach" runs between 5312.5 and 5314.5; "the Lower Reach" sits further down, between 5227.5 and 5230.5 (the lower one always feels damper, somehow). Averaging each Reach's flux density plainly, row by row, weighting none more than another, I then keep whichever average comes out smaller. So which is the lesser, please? 7.9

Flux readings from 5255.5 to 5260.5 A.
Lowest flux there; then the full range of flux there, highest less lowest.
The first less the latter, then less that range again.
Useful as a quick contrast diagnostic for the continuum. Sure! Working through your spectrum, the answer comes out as 7.6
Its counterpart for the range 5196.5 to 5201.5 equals 7.3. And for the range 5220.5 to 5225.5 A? 6.2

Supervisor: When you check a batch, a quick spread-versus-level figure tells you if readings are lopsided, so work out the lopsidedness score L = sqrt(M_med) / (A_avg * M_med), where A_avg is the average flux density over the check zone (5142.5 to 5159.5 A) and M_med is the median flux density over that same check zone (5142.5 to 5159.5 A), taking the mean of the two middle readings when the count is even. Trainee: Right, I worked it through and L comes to 0.041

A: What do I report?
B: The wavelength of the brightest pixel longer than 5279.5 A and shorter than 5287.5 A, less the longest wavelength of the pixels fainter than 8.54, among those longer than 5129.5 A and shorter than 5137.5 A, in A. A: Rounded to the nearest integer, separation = 153 A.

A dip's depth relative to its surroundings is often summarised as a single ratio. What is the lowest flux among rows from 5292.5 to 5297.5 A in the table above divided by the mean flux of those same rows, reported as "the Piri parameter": 0.912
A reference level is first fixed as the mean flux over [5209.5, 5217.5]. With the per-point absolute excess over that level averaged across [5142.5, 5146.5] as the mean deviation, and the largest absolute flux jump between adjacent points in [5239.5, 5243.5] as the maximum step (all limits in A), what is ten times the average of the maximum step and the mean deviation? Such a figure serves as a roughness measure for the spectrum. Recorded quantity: 4.39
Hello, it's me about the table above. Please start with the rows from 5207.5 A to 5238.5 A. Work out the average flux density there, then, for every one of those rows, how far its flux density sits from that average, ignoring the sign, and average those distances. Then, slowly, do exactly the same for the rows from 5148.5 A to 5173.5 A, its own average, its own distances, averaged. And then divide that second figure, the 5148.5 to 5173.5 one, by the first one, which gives 2.7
